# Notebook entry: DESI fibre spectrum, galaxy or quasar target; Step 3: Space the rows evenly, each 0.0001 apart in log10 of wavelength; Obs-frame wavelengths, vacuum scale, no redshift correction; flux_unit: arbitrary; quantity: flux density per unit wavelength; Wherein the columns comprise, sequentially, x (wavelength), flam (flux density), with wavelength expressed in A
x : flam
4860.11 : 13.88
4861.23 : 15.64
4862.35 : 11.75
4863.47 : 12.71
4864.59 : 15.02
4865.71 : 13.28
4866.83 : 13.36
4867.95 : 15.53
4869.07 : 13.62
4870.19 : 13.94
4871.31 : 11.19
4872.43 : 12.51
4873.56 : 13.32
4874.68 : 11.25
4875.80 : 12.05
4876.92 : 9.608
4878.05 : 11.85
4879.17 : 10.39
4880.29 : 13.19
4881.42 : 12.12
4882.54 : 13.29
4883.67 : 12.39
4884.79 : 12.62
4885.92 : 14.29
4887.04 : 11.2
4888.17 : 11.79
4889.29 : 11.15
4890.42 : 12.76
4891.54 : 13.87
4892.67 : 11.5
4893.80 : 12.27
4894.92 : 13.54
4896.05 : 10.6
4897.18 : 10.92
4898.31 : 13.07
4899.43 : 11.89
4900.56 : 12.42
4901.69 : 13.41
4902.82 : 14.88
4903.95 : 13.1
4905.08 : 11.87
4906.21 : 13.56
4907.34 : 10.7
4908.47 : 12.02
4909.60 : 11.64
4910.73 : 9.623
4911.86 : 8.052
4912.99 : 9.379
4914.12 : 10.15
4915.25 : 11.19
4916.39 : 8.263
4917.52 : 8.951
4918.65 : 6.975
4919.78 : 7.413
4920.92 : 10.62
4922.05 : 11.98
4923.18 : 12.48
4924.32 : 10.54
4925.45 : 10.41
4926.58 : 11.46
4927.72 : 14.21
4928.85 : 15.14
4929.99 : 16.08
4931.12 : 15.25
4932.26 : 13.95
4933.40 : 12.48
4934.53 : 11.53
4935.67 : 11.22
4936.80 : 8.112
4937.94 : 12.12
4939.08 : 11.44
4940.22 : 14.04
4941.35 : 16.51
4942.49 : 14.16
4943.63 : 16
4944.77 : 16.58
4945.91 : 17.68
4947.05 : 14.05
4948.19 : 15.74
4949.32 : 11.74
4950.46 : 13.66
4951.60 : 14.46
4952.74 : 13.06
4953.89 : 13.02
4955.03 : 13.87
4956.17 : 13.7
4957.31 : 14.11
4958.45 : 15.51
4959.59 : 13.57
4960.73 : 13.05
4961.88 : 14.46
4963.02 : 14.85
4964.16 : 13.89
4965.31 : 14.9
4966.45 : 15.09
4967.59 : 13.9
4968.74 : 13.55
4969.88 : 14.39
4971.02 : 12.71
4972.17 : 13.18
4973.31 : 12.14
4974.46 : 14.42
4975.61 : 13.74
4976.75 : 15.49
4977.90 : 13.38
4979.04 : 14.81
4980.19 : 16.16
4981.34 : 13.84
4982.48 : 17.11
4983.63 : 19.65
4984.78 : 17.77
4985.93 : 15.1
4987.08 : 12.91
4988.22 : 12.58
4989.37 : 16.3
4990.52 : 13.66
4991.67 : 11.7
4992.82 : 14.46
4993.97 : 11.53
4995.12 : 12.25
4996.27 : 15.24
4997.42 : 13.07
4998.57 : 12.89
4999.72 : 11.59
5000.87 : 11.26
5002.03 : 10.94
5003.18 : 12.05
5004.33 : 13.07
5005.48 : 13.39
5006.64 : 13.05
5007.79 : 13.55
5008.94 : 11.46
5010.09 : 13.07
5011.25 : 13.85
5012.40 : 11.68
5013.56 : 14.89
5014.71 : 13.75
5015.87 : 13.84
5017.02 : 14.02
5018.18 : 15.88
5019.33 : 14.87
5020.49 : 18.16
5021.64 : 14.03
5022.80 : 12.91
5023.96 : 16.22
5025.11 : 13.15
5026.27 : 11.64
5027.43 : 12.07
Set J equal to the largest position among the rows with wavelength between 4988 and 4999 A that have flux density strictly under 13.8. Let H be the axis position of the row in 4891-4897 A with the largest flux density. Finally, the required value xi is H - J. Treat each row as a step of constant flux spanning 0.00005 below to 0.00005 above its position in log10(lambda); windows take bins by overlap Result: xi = -107.0 A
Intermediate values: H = 4891.54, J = 4998.57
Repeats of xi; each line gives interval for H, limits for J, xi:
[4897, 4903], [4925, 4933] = -23.8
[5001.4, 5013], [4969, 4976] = 35.6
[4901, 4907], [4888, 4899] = 4.5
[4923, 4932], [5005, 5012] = -80.1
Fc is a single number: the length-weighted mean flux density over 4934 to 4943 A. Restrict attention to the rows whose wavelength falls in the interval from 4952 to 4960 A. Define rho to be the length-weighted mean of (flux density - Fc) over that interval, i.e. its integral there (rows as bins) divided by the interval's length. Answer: 1.5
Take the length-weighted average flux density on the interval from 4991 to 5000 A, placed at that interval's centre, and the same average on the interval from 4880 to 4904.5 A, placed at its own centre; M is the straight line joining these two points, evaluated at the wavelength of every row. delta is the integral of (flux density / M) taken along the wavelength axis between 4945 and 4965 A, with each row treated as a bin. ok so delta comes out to 22 A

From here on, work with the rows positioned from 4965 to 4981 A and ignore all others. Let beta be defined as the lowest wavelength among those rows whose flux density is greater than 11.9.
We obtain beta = 4965.31 A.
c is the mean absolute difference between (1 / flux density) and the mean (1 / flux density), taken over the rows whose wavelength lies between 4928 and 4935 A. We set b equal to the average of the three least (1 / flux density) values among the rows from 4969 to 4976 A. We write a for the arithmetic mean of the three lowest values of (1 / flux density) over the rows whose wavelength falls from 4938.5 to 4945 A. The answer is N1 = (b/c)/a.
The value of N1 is 152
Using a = 0.061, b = 0.071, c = 0.008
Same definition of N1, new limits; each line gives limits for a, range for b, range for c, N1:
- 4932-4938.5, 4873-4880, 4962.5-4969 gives 365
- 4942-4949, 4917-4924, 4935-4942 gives 101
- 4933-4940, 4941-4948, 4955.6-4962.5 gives 227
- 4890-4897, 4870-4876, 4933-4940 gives 96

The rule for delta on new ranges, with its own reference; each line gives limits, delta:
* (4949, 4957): 8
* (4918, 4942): 23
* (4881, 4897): 16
